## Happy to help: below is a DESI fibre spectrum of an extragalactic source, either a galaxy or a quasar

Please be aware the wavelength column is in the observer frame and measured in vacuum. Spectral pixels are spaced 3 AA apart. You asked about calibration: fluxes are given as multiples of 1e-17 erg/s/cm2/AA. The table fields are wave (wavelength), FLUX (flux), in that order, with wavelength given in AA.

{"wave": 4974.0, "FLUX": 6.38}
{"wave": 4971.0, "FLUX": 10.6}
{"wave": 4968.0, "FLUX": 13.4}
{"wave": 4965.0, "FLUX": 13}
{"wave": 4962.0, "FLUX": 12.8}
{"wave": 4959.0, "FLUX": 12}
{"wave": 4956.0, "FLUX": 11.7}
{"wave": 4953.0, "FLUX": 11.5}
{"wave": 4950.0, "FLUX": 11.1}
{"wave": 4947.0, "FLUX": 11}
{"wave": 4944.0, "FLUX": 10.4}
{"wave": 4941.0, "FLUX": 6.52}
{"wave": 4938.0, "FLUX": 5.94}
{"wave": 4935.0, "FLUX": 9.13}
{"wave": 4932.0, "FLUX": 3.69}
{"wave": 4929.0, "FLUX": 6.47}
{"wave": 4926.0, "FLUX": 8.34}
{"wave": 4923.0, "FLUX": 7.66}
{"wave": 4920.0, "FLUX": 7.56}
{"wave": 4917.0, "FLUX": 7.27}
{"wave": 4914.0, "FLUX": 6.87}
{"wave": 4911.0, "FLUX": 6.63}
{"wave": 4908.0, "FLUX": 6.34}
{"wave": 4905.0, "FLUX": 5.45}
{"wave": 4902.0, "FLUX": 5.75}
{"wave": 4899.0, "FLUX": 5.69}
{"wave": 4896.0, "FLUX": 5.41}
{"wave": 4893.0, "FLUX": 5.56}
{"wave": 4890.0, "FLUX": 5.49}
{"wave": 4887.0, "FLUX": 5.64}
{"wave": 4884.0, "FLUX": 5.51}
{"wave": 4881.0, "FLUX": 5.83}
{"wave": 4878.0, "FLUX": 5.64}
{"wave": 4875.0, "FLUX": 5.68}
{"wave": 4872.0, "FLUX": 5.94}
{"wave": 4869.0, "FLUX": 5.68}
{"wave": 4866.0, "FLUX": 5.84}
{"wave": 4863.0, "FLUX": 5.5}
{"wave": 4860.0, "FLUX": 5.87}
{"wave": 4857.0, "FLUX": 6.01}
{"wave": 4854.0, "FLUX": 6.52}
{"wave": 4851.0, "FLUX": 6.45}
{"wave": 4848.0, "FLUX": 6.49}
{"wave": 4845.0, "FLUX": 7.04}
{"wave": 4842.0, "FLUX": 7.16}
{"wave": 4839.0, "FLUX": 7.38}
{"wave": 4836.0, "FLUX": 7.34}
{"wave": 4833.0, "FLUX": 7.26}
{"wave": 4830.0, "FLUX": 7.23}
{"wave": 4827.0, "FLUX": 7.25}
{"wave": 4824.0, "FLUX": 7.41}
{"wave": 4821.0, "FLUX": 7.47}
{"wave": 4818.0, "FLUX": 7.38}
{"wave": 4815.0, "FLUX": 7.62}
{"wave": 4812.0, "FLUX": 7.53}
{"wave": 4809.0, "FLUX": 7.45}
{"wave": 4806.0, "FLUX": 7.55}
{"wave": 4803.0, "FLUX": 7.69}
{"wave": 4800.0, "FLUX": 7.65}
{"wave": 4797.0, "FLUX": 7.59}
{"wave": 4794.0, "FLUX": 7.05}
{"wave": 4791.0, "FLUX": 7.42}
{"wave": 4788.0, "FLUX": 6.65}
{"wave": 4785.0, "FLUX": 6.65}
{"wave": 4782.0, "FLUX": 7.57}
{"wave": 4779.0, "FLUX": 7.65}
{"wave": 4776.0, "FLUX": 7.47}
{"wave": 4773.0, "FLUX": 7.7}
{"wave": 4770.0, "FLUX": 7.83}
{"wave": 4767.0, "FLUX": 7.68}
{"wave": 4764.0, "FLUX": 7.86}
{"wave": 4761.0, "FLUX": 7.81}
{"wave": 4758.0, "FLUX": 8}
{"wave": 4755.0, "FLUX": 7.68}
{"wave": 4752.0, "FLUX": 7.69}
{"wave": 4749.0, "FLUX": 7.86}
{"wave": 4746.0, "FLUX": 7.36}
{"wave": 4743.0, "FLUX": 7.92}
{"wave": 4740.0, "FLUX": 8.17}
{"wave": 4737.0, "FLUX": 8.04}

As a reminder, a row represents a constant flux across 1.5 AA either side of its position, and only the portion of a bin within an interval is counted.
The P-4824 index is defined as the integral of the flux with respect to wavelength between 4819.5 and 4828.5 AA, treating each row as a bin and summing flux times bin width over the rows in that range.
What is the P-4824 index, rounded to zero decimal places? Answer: 66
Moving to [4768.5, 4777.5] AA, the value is 69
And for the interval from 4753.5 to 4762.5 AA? 70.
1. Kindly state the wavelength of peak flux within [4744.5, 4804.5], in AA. 4758.0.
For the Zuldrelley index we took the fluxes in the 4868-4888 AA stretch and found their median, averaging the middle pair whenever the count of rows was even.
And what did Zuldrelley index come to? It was 5.7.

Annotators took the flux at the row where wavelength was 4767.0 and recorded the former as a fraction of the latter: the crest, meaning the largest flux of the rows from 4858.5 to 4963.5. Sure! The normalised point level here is 0.60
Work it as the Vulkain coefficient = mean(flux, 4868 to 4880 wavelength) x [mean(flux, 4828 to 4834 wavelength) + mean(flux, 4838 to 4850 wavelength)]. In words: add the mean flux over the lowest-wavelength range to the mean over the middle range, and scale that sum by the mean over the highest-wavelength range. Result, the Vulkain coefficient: 82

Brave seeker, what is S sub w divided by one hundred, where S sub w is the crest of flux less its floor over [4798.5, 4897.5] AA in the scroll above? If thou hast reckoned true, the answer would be 0.023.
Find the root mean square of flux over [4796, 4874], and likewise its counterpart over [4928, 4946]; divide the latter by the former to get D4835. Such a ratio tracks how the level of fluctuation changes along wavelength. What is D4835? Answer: 1.06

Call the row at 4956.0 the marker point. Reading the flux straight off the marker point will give 11.7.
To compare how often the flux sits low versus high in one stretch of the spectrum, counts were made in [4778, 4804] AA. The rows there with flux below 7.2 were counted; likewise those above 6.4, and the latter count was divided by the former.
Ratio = 3.0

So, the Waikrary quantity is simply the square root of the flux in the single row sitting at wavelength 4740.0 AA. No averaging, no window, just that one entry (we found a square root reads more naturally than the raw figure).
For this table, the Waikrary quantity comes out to 2.86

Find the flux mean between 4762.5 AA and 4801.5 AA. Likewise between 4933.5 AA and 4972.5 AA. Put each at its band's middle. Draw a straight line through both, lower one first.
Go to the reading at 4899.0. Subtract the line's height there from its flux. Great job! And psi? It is -4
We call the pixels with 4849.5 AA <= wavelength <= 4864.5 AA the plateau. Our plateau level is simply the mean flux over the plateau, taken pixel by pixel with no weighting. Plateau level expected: 6.1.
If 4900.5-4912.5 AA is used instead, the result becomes 6.0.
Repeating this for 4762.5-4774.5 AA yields 7.8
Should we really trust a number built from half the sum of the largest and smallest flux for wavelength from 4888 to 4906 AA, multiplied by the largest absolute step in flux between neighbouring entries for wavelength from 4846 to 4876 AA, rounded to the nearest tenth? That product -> 2.8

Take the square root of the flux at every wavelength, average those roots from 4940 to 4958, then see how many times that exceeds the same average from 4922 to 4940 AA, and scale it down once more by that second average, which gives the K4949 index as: 0.48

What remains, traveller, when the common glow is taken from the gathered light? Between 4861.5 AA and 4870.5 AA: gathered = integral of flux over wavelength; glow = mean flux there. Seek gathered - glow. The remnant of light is 45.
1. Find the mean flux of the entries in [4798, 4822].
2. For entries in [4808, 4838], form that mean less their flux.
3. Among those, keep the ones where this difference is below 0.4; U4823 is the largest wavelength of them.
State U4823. 4836.0 AA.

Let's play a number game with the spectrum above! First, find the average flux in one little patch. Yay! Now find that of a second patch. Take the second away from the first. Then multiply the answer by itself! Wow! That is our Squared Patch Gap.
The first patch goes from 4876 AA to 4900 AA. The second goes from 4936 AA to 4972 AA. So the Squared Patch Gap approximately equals 27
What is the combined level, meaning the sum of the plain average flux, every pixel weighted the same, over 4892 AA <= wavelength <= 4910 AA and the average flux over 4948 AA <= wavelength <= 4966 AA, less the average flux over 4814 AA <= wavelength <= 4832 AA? 10.3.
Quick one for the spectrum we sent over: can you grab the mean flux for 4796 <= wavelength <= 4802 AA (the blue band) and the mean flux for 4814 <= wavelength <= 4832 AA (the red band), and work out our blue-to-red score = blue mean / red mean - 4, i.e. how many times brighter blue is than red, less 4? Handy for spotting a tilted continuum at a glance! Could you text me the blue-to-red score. -3.0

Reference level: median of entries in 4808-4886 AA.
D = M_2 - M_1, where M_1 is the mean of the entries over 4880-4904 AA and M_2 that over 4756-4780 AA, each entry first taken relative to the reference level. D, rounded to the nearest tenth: 2.1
